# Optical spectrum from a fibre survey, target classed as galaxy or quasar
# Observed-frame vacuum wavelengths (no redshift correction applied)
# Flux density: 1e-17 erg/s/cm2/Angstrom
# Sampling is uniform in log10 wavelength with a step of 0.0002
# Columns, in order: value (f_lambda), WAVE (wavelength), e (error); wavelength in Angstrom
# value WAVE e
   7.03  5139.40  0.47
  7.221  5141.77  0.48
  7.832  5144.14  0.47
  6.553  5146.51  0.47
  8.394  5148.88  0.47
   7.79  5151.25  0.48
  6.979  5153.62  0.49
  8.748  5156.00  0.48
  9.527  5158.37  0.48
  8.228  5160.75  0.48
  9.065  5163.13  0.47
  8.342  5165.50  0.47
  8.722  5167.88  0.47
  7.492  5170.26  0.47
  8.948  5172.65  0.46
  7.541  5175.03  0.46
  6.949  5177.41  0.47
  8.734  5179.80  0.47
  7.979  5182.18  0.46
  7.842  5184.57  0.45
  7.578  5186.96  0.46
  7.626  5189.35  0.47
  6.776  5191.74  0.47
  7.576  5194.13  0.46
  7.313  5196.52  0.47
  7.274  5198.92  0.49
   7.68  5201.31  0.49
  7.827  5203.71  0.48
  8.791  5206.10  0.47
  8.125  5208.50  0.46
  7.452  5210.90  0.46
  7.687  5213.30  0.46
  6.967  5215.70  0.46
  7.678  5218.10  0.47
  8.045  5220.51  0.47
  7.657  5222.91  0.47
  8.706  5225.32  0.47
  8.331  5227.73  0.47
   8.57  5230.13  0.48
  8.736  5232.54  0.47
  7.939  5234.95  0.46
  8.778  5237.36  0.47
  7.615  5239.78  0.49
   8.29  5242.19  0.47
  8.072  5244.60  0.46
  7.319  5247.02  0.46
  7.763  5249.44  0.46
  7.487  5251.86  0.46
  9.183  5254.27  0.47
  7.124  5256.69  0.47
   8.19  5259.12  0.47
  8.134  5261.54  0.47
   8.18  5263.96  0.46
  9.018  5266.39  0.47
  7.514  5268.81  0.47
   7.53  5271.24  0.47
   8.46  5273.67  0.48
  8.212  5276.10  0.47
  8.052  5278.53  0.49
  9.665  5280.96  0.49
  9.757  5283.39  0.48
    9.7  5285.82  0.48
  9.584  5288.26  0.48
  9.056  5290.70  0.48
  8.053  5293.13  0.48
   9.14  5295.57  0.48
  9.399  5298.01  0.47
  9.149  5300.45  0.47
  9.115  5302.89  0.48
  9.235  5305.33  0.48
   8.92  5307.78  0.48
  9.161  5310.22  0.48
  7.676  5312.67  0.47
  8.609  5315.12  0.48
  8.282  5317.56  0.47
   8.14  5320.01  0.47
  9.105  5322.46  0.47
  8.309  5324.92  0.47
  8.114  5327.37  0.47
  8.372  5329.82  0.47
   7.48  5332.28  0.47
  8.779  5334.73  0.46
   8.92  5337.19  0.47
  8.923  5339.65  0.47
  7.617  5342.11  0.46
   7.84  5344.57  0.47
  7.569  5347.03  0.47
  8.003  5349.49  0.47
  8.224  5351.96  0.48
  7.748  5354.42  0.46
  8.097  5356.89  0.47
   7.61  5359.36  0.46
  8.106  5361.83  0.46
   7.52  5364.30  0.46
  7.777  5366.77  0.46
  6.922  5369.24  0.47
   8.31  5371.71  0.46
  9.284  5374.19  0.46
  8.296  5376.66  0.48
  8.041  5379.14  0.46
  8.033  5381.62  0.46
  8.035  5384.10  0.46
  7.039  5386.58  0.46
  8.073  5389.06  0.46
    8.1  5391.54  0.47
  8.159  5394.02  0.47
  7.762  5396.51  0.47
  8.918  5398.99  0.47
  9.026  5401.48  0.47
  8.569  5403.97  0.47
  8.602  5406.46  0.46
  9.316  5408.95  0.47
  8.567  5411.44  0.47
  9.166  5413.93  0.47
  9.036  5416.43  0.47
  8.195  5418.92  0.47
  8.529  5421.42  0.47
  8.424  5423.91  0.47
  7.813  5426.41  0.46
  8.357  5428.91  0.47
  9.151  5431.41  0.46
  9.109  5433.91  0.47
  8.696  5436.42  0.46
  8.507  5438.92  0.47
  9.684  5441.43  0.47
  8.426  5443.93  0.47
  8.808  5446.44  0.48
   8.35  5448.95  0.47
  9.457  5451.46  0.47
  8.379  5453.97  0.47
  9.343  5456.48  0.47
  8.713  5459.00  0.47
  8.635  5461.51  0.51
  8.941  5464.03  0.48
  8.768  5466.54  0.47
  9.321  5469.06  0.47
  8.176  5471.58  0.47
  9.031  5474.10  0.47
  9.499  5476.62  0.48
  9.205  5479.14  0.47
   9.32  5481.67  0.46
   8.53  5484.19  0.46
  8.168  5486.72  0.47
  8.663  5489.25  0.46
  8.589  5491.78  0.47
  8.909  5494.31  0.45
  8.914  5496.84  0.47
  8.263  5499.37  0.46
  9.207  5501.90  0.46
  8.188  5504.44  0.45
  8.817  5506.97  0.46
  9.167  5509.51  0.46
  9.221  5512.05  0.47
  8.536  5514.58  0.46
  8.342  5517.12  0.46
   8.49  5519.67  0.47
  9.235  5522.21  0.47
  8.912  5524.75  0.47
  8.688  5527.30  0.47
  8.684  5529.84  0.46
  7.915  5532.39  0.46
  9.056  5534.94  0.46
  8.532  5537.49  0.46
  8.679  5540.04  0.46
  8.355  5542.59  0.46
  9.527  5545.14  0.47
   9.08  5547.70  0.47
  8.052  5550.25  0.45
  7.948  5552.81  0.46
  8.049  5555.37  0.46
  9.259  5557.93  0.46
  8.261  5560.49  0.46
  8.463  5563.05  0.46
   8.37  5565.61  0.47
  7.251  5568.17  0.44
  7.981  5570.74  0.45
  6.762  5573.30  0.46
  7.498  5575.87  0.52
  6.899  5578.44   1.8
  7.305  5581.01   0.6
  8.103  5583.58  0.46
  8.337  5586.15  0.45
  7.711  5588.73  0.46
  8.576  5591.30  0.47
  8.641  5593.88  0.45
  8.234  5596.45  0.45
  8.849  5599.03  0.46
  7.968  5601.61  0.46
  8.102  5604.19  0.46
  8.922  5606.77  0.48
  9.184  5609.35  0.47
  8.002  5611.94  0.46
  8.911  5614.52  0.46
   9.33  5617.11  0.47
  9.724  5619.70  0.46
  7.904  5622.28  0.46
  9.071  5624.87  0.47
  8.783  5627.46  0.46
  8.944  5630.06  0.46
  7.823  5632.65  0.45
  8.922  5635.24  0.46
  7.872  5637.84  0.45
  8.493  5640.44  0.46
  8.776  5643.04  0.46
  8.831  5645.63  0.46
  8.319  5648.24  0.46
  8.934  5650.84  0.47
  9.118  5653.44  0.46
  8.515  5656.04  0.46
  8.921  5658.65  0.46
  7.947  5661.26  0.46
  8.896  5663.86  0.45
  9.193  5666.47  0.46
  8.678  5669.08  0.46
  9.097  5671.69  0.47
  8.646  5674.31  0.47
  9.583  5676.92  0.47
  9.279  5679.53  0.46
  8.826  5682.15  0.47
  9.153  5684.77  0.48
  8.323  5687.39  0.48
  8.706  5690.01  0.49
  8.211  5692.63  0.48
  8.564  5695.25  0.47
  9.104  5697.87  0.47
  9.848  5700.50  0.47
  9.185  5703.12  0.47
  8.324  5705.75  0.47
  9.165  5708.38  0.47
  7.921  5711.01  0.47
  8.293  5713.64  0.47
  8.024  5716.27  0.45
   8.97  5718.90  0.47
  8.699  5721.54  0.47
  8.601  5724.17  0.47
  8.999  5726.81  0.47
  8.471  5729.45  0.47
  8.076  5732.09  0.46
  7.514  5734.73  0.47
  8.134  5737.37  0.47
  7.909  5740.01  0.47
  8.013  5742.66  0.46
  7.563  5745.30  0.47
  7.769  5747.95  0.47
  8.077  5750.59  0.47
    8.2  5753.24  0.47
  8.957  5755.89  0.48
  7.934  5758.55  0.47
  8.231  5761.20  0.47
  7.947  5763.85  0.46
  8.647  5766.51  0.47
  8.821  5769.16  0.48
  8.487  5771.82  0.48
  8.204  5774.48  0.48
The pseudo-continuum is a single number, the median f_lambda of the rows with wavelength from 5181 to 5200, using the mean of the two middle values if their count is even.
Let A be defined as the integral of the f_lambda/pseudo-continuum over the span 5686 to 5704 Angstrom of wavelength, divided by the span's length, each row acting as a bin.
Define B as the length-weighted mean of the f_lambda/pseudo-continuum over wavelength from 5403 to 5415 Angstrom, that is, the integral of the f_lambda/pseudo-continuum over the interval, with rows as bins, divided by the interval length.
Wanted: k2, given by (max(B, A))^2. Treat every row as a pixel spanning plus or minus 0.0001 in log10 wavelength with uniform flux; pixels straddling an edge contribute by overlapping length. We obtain 1.36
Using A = 1.17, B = 1.17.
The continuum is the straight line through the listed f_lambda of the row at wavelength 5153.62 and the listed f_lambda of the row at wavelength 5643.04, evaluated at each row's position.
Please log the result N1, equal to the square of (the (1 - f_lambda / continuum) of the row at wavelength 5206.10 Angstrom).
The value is 0.051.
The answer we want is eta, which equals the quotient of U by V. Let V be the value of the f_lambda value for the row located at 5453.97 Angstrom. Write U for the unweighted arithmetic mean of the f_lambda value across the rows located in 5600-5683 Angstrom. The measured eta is 1.04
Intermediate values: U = 8.7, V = 8.379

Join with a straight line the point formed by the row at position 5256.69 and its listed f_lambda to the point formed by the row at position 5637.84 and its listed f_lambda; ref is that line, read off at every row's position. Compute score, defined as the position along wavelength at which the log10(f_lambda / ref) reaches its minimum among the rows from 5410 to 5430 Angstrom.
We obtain 5426.41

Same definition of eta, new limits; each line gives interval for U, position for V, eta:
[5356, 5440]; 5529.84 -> 0.96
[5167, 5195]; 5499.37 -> 0.95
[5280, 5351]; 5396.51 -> 1.12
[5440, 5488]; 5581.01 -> 1.22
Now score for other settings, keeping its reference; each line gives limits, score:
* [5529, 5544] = 5532.39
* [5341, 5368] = 5364.30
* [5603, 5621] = 5611.94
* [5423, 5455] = 5426.41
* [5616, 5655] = 5632.65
